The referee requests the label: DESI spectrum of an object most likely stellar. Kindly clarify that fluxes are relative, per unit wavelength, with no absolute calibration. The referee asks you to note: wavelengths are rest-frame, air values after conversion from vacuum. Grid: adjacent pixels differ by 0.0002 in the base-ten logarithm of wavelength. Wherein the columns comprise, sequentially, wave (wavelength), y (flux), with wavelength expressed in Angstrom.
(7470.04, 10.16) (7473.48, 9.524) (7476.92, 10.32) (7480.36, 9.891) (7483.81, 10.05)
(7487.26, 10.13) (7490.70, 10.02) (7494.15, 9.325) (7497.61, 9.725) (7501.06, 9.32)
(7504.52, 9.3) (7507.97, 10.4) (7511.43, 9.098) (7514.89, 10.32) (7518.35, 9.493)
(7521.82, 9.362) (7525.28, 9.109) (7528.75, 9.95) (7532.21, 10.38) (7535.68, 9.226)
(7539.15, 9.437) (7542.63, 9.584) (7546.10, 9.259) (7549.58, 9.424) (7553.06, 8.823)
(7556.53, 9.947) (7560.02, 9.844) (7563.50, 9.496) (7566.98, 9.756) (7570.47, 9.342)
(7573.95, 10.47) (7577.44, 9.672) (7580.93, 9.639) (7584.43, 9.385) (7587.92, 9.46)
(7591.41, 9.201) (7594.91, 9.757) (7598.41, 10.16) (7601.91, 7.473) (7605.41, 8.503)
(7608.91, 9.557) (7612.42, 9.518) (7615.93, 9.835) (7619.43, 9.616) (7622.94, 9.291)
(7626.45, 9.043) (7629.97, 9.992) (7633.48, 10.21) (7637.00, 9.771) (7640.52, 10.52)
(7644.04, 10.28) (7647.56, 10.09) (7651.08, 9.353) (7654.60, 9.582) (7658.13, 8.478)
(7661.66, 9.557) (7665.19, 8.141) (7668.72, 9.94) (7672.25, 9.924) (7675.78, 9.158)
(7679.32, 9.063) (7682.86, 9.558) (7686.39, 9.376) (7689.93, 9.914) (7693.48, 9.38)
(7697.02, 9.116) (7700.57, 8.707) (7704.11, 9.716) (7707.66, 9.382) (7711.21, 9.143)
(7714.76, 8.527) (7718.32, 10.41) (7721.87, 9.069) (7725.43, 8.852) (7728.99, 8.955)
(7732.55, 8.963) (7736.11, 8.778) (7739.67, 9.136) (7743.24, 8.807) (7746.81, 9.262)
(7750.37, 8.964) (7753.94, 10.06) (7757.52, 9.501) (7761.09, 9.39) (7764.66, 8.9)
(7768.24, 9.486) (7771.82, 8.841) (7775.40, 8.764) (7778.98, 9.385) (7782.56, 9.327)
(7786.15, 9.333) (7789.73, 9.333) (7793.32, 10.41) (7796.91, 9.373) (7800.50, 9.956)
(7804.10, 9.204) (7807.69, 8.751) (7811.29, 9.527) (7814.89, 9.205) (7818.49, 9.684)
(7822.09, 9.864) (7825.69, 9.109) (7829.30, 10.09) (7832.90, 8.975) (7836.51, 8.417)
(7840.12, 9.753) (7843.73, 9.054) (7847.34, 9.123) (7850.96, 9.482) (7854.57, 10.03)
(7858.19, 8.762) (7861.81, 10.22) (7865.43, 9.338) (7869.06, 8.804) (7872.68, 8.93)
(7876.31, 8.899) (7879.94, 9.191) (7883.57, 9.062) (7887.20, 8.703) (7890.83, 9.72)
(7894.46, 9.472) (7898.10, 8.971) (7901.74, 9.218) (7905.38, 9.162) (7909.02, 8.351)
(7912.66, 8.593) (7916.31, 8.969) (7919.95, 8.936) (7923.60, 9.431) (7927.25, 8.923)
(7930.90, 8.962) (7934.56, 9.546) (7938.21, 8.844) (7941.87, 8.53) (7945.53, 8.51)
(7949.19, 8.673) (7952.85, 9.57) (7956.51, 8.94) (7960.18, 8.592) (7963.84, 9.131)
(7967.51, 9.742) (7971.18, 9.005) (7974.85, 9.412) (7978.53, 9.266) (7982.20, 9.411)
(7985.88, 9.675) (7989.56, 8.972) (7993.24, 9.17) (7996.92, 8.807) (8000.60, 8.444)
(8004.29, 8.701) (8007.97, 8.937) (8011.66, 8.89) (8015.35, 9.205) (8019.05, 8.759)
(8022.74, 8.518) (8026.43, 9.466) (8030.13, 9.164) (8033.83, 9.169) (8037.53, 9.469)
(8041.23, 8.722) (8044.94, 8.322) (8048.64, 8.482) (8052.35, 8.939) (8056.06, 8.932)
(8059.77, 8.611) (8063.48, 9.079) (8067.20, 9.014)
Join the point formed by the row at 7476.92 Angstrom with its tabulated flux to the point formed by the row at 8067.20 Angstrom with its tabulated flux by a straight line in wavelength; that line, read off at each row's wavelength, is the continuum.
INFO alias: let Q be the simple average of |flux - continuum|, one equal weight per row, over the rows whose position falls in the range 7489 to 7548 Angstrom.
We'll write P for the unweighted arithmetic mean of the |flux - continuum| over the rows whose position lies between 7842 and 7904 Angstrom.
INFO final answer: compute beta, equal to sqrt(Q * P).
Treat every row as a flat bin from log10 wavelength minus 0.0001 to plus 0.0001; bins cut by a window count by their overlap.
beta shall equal 0.52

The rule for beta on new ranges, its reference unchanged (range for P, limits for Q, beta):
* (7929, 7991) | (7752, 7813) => 0.41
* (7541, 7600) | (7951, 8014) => 0.42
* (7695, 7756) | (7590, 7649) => 0.65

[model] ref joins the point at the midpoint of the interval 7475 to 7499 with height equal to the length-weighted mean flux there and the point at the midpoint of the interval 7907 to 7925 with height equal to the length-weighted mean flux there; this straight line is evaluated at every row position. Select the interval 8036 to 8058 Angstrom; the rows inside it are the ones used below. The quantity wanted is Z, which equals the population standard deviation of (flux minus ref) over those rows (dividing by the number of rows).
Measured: 0.37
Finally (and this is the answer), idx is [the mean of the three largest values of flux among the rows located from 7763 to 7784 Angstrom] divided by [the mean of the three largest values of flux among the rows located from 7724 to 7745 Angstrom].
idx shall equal 1.04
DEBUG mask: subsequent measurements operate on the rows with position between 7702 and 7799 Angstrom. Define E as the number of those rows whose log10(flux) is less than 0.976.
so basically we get 21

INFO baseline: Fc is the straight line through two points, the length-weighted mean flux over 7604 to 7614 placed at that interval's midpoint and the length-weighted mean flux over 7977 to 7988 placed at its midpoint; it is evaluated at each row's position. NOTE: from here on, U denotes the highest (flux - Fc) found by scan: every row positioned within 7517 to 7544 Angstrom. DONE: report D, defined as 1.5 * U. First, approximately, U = 1.22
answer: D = 1.8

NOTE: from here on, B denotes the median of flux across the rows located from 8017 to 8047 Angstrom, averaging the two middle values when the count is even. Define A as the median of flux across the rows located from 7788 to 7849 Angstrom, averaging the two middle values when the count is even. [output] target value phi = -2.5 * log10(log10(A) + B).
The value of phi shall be -2.49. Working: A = 9.3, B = 9.0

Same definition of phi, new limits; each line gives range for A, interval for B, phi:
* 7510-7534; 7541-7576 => -2.55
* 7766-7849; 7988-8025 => -2.48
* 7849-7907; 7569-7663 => -2.56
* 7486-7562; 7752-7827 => -2.54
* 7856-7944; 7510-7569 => -2.55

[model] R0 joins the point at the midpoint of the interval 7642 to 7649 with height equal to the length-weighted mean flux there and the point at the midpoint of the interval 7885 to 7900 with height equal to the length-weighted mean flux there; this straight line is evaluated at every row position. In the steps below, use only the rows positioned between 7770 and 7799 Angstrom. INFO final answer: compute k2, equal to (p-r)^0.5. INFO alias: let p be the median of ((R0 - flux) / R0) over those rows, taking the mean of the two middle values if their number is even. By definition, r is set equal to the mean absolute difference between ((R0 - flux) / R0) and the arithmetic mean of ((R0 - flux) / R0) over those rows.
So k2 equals 0.01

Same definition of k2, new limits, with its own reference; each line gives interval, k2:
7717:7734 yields 0.21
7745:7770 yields 0.08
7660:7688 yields 0.14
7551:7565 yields 0.22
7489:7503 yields 0.30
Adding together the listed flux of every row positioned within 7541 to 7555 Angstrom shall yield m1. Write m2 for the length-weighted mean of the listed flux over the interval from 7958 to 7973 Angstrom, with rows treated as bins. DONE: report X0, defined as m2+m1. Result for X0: 46.2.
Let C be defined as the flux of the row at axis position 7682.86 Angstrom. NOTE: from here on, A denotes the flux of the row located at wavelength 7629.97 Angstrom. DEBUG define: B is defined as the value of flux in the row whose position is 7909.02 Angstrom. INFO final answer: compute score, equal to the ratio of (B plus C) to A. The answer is 1.79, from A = 9.992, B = 8.351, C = 9.558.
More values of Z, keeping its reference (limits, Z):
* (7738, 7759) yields 0.42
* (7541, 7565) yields 0.35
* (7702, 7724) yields 0.58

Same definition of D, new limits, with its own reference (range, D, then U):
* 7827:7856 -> 1.1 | 0.74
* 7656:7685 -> 1.0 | 0.69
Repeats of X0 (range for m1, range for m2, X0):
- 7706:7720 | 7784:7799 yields 47.1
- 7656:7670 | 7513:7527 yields 45.7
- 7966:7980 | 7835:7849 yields 46.5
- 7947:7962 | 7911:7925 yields 44.7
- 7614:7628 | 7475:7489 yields 47.9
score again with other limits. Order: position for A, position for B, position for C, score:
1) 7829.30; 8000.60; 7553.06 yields 1.71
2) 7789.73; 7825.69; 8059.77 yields 1.90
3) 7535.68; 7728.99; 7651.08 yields 1.98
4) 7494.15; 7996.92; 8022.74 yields 1.86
